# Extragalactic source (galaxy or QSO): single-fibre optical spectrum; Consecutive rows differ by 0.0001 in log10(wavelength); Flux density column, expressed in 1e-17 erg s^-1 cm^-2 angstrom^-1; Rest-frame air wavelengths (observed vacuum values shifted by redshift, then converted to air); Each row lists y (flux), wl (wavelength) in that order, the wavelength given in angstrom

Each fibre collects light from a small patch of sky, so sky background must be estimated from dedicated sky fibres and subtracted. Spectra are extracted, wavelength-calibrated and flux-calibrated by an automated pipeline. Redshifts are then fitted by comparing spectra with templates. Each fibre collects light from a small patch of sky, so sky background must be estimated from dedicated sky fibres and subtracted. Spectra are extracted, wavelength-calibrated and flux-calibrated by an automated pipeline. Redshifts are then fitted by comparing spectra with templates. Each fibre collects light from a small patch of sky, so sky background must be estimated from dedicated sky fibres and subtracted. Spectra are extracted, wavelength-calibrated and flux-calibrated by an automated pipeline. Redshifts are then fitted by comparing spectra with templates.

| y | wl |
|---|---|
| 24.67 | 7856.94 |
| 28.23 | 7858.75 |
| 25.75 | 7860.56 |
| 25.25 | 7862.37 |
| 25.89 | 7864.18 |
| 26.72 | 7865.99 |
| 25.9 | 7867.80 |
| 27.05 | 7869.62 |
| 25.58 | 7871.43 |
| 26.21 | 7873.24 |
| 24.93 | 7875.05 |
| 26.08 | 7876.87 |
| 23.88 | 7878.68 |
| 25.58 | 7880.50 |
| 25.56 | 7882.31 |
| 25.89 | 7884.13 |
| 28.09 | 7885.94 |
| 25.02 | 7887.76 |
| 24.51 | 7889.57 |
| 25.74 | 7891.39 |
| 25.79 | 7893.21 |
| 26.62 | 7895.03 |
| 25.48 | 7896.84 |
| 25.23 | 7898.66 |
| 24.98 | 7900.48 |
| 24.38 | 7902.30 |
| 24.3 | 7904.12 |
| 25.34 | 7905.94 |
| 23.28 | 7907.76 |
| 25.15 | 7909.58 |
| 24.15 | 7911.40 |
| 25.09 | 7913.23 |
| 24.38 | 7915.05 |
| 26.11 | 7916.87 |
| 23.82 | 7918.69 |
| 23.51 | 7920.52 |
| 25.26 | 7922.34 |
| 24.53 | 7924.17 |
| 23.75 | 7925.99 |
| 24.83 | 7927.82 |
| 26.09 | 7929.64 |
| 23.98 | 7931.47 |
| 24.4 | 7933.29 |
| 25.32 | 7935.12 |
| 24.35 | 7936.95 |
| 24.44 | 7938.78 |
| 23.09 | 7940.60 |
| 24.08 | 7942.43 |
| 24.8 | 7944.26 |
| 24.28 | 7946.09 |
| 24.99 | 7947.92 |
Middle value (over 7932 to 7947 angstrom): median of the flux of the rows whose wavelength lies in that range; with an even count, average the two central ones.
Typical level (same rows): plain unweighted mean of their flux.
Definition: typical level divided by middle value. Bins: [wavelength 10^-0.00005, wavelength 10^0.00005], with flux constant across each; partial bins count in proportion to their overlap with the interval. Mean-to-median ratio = 0.999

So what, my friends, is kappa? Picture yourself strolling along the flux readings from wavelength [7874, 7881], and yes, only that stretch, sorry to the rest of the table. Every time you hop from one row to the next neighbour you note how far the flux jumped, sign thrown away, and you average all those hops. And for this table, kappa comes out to 1.68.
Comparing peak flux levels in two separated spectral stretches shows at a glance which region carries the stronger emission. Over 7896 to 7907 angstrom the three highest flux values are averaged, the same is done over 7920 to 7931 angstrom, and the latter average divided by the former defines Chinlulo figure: 1.002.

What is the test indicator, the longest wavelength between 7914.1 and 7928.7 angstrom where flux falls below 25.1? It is 7927.82 angstrom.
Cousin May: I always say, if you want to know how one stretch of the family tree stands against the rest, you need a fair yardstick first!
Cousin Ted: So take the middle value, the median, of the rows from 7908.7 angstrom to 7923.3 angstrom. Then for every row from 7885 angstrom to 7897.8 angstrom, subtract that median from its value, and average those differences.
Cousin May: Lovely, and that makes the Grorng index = 1.16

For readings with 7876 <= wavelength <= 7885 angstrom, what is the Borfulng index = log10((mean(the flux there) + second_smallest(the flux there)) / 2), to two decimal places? 1.41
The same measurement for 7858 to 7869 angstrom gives 1.42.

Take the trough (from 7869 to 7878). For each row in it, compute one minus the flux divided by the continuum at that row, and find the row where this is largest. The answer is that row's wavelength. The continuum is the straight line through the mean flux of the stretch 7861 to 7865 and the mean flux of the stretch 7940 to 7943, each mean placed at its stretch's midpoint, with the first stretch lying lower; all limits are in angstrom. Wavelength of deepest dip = 7875.05 angstrom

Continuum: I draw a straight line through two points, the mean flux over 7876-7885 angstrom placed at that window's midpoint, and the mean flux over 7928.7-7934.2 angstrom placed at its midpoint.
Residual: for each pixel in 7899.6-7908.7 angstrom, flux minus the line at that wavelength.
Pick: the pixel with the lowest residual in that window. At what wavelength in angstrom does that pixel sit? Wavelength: 7907.76 angstrom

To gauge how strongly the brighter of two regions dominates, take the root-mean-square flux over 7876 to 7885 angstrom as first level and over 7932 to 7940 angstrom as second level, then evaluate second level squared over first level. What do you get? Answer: 23.9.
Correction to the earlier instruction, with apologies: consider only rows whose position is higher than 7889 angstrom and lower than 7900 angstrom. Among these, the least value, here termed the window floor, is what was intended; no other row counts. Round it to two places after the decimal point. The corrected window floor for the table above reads 24.51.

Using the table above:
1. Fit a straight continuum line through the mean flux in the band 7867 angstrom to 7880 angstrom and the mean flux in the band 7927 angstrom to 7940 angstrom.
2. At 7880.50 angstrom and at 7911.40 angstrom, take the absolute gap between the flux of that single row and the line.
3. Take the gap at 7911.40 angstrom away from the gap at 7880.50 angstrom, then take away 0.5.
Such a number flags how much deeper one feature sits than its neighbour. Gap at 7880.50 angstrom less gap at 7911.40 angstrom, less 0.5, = -1.4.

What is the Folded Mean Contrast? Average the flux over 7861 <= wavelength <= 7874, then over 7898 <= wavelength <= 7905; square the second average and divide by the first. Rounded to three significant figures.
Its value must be 23.4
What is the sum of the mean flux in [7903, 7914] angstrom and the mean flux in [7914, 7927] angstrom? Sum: 49.0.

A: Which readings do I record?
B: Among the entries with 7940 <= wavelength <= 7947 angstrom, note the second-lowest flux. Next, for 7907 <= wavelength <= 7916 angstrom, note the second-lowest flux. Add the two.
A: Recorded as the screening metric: 48.2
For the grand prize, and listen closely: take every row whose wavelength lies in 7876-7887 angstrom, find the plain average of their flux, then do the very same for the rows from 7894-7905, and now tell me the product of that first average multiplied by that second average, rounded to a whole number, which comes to 650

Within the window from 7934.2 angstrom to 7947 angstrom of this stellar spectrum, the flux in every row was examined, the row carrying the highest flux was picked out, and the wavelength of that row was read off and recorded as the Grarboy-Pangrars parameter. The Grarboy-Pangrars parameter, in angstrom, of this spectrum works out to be 7935.12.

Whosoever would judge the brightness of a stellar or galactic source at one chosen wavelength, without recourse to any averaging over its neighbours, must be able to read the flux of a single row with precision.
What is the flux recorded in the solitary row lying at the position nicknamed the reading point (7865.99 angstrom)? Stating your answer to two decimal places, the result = 26.72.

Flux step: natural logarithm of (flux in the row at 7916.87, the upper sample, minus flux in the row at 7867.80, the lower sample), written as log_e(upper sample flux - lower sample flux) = -1.6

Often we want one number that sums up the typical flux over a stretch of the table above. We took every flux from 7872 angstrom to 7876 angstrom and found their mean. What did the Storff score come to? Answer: 25.6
